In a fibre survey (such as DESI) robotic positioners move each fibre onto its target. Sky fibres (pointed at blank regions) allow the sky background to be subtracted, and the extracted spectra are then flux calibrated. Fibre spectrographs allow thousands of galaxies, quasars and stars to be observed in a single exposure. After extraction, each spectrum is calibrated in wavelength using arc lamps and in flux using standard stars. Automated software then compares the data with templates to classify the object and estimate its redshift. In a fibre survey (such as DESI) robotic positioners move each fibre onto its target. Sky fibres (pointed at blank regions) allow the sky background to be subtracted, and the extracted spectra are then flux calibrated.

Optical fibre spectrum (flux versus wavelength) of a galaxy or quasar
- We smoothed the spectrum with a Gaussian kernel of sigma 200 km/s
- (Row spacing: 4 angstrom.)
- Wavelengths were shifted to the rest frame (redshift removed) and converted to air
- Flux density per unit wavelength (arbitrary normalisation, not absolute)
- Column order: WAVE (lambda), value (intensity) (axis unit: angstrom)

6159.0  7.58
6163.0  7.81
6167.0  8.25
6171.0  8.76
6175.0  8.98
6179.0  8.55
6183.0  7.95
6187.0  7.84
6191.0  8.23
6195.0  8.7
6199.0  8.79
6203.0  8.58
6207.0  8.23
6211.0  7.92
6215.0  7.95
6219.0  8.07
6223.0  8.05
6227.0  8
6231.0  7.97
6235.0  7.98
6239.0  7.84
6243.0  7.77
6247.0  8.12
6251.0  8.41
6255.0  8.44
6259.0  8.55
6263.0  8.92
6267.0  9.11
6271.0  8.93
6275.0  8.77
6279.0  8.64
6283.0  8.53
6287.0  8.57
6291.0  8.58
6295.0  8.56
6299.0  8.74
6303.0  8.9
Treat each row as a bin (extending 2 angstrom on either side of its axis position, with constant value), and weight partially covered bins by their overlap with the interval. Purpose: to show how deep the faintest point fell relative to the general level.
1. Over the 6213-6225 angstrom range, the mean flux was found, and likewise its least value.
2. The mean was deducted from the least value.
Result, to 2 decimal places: -0.07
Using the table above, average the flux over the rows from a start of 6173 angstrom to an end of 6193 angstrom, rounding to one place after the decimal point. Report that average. 8.3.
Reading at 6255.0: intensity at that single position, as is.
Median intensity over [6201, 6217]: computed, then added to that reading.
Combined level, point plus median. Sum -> 16.5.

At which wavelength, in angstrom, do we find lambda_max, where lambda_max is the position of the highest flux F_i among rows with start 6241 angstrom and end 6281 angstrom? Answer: 6267.0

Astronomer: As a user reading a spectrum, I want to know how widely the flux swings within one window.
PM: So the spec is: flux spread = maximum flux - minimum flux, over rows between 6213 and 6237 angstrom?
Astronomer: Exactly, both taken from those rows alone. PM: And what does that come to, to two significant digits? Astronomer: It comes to 0.12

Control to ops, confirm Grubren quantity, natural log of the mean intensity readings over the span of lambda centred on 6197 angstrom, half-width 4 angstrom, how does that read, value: 2.17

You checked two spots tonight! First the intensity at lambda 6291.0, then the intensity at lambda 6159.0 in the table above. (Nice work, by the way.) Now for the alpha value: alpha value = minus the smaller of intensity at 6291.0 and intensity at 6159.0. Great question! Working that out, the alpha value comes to -7.58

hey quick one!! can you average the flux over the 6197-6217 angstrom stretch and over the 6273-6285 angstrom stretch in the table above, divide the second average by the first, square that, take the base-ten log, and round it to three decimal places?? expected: 0.036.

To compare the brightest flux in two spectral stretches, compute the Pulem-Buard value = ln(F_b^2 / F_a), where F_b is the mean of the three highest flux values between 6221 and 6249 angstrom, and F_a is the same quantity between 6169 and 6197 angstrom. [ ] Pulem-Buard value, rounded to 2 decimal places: 2.00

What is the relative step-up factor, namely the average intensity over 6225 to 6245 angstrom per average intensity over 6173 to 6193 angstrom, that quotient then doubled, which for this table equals 1.90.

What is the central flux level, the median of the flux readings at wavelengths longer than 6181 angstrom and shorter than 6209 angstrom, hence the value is 8.2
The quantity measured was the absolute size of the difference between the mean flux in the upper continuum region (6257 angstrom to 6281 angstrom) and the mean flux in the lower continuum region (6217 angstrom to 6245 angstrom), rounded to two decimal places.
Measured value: 0.87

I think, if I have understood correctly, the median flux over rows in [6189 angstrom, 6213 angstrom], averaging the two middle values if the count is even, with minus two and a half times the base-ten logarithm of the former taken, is -2.31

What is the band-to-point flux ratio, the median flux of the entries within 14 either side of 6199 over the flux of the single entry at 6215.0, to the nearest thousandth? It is 1.035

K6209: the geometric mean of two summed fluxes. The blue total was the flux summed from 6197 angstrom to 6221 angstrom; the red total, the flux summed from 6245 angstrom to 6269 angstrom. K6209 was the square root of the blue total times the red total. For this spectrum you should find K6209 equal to 50.5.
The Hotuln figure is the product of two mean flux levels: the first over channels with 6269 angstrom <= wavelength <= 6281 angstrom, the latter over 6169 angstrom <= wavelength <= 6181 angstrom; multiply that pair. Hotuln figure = 76.9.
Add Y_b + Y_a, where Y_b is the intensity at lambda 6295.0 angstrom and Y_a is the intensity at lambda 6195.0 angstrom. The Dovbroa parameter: 17.3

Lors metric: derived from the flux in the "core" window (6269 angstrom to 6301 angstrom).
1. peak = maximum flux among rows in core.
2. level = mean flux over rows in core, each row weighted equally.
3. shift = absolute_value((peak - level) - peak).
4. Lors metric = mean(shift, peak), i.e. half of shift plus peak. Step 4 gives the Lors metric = 8.8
